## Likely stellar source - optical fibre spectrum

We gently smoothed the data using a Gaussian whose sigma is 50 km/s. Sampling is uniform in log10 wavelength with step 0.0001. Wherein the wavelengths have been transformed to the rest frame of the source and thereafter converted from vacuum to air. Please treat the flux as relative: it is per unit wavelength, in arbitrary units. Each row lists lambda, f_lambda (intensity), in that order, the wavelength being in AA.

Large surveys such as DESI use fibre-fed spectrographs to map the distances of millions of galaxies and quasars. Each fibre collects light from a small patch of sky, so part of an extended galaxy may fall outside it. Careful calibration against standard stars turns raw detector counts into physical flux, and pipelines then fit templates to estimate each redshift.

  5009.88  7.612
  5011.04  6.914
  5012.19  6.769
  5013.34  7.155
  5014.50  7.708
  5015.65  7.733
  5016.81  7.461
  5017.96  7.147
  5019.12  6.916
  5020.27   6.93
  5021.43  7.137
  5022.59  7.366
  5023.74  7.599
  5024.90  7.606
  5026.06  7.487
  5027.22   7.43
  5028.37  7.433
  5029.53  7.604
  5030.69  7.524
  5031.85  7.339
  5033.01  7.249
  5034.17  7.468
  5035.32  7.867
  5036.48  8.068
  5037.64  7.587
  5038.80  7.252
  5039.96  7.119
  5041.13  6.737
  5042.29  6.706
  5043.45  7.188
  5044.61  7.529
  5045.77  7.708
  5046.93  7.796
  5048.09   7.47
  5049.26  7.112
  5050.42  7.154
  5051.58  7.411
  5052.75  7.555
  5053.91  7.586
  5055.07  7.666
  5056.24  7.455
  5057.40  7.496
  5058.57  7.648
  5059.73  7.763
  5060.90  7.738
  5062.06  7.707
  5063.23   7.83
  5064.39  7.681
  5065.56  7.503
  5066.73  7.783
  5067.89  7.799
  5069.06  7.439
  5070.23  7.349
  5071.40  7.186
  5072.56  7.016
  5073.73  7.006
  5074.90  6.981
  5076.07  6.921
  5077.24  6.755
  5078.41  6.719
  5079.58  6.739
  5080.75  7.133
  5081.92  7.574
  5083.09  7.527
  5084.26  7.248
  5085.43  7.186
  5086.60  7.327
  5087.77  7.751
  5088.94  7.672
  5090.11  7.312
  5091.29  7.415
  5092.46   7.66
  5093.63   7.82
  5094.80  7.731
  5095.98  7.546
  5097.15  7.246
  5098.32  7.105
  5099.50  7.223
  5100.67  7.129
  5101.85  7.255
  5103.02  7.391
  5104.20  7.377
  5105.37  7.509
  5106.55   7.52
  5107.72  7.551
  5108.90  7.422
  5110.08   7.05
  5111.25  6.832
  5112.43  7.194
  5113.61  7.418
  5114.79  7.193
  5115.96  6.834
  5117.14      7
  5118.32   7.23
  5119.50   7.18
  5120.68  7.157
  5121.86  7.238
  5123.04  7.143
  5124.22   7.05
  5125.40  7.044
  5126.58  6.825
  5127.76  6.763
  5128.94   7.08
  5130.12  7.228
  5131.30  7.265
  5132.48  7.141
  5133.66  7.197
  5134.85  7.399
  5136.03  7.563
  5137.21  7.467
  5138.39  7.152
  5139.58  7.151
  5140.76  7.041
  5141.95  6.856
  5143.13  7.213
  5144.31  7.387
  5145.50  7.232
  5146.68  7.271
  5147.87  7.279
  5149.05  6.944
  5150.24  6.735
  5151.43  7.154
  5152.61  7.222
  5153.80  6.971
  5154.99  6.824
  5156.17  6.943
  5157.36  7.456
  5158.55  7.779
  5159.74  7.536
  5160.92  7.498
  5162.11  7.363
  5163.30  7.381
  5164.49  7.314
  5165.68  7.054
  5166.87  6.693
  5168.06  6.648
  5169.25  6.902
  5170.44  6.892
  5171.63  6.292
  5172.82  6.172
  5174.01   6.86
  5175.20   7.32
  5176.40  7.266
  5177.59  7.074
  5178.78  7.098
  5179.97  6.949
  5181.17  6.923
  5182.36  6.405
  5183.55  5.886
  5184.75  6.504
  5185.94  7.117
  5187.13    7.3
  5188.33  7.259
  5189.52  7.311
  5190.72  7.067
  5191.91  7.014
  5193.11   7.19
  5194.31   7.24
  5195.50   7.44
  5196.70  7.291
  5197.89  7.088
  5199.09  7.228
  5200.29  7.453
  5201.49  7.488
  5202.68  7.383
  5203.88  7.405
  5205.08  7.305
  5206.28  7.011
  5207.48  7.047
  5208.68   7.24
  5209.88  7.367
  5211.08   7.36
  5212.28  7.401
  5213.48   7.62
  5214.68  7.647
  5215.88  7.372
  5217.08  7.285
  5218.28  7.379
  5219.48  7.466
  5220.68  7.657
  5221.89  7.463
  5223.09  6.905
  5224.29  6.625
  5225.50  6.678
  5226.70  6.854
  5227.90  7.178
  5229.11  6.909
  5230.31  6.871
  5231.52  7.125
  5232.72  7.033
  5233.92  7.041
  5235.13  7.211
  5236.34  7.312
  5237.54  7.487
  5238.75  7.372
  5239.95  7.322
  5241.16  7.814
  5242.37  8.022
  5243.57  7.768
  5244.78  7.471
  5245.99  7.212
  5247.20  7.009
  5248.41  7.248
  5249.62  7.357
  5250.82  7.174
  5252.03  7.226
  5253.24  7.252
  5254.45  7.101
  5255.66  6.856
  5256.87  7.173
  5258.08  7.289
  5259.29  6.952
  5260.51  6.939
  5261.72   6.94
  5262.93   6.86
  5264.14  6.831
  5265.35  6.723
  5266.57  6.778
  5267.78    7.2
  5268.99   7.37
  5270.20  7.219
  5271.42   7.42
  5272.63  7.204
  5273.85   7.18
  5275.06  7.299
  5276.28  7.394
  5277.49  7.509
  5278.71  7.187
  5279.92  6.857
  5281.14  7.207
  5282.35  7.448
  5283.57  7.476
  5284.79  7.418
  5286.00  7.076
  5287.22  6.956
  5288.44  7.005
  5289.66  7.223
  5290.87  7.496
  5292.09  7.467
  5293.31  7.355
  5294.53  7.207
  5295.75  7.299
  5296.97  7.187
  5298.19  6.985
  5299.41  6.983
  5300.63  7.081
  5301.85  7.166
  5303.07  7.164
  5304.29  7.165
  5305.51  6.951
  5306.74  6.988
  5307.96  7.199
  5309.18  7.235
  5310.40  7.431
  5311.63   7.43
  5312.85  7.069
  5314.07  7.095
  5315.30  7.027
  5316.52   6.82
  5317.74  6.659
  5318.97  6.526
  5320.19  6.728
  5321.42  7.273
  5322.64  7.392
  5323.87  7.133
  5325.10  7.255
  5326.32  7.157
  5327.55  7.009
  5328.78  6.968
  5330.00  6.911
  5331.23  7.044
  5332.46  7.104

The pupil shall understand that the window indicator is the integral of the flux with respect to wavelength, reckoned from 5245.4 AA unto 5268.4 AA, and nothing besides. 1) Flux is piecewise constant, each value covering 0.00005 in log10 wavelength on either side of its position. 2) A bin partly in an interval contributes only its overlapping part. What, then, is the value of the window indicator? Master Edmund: 162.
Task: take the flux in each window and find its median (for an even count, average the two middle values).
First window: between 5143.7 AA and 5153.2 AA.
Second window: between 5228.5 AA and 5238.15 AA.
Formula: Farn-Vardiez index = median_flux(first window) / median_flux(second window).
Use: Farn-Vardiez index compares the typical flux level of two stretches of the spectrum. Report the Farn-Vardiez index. 1.02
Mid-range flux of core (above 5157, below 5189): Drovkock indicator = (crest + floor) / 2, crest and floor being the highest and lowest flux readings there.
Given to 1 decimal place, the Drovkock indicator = 6.8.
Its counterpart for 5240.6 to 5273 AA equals 7.4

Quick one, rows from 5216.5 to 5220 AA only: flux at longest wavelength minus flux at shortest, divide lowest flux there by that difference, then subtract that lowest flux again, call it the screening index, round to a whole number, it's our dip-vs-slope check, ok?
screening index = 33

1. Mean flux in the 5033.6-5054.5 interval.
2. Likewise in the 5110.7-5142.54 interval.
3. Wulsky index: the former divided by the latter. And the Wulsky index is 1.04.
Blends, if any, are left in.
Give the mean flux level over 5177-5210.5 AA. 7.11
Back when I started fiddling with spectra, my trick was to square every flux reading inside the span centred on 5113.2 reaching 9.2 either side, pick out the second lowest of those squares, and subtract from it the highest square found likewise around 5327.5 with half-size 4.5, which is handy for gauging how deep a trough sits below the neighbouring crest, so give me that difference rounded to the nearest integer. -6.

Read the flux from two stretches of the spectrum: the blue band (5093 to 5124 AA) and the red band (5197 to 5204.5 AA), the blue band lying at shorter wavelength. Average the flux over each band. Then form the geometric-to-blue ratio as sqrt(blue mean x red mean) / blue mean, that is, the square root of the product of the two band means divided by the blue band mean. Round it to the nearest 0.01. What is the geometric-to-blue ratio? 1.00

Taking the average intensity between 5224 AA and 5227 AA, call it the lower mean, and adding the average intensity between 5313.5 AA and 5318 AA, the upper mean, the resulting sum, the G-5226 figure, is 13.6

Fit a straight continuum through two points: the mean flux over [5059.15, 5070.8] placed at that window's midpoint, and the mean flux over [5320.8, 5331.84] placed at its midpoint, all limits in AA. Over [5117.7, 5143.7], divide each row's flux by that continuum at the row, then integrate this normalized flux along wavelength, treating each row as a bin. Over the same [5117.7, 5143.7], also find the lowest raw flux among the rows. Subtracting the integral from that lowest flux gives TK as -18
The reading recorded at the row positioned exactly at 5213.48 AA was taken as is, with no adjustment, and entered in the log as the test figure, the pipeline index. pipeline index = 7.62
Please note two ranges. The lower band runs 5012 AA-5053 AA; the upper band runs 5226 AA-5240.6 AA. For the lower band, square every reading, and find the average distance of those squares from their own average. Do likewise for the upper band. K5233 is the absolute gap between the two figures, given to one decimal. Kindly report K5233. 1.3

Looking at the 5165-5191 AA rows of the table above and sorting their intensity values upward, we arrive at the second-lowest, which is 6.172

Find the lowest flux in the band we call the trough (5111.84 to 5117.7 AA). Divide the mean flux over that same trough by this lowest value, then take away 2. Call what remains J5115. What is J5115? -0.957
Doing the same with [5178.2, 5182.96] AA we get -0.931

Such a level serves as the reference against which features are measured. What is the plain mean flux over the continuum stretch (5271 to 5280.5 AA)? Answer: 7.26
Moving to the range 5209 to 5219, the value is 7.43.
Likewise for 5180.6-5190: 6.84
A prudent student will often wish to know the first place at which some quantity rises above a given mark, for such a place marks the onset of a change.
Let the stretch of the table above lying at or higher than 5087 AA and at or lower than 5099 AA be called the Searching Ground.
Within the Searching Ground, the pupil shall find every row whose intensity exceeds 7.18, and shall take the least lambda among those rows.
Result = 5087.77 AA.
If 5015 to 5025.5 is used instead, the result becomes 5015.65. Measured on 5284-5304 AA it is 5284.79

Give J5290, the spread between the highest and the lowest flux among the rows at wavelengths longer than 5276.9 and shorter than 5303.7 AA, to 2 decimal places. 0.65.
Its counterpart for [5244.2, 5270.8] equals 0.75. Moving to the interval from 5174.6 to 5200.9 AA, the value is 1.57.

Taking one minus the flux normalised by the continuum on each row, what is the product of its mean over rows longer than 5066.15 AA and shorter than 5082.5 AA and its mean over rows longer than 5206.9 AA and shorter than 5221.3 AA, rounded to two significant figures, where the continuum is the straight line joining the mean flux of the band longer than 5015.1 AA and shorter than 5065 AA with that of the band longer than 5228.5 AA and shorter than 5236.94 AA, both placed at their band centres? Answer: -0.0012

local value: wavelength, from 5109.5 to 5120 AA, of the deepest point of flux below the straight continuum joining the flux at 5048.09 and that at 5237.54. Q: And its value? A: 5111.25 AA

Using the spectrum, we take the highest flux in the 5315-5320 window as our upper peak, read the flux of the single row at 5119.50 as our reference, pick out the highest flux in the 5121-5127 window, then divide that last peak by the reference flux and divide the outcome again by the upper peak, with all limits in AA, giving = 0.1435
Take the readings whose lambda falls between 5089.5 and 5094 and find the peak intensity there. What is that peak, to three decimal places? 7.820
